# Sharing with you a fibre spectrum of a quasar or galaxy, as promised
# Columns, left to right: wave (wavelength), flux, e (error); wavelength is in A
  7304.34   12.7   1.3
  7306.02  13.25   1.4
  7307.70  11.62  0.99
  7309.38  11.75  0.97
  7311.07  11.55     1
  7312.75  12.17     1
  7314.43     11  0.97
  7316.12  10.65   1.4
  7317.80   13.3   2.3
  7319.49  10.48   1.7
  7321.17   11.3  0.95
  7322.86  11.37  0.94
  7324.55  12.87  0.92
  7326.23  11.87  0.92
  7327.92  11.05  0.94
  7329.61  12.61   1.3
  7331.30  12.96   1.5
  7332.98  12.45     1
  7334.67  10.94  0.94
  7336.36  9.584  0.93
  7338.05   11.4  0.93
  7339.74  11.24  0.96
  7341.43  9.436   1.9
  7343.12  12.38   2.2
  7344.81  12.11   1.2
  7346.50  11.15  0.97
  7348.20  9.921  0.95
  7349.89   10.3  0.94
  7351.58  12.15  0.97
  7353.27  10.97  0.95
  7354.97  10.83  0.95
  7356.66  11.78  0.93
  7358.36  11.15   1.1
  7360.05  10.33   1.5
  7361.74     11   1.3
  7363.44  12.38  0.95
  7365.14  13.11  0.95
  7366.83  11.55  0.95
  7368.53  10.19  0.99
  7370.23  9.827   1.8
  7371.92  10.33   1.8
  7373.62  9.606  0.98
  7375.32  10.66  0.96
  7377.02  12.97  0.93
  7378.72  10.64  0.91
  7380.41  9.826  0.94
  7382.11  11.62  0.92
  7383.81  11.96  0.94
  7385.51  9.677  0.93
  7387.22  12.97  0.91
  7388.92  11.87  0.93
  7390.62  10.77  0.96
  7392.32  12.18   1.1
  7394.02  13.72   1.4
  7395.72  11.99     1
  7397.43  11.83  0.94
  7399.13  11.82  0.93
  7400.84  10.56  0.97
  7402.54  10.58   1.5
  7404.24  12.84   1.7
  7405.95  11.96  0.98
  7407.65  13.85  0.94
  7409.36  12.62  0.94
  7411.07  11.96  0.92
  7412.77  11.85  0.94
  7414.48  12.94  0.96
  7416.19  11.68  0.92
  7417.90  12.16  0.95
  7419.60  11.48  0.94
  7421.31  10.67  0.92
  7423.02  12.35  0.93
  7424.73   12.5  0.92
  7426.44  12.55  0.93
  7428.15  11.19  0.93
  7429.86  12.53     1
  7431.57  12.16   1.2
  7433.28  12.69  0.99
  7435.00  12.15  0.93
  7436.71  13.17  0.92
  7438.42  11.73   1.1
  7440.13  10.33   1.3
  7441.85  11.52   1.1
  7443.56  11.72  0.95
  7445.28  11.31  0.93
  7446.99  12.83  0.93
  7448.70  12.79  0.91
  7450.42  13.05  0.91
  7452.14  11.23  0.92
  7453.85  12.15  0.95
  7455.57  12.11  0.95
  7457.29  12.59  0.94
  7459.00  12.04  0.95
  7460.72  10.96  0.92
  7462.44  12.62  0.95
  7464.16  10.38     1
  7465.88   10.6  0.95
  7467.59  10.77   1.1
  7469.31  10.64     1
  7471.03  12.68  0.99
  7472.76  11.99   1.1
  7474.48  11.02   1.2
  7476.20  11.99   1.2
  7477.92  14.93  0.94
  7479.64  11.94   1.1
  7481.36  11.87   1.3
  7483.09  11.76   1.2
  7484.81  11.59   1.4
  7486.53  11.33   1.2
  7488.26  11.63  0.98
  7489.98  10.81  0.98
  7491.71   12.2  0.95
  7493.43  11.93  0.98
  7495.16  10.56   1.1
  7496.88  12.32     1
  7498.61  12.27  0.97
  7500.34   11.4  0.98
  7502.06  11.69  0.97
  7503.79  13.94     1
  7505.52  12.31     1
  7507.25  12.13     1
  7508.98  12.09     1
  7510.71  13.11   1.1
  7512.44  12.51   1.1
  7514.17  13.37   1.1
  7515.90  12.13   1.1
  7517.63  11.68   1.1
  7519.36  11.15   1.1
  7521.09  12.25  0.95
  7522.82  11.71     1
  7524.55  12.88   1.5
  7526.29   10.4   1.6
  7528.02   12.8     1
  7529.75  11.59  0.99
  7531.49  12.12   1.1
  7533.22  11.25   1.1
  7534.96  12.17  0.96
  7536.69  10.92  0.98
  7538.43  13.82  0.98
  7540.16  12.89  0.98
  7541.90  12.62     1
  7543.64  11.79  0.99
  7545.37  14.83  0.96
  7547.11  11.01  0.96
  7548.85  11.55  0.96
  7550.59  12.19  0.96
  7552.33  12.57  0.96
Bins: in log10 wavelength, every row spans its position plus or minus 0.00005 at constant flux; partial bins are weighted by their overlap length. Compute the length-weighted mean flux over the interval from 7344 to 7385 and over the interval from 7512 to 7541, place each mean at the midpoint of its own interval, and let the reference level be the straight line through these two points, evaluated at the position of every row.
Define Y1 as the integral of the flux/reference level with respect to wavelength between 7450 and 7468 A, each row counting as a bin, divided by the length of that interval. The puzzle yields 1.00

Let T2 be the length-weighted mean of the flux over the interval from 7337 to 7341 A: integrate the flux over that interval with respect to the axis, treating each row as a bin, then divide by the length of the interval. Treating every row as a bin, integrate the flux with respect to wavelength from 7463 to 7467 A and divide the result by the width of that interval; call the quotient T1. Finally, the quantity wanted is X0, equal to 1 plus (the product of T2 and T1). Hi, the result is 119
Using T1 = 10.7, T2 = 11.0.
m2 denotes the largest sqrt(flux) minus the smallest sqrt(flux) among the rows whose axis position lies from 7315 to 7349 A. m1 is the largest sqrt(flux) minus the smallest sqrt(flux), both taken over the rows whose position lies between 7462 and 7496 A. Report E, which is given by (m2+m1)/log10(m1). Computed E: -6.3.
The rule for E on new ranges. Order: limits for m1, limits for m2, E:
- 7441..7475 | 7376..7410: -2.5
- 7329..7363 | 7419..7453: -3.4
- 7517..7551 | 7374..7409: -6.1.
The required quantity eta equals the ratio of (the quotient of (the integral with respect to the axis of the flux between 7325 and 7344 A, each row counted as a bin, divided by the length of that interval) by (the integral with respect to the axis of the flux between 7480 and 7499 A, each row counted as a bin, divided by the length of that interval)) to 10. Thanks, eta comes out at 0.099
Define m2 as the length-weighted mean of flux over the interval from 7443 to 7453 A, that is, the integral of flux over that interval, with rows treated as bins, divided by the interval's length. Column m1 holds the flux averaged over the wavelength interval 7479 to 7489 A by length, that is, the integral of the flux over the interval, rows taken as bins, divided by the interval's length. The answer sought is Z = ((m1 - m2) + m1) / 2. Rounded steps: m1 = 11.7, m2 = 12.2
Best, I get 5.6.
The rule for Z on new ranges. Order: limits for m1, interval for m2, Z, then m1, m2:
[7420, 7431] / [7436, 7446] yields 6.1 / 11.9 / 11.6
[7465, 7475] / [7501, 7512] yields 5.0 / 11.3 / 12.5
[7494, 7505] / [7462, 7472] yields 6.4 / 12.0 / 11.2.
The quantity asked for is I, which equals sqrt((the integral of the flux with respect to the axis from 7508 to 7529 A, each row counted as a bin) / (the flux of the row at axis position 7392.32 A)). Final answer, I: 4.58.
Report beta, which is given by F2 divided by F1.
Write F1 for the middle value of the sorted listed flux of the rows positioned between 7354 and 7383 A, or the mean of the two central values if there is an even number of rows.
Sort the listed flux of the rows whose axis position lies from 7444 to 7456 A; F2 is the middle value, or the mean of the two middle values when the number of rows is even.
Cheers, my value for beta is 1.12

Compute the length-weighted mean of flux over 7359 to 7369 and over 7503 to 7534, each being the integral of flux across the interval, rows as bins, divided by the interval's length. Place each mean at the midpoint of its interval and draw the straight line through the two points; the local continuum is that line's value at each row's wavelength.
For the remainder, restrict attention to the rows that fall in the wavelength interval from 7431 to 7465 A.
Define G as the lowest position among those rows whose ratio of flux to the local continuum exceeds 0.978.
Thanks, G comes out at 7431.57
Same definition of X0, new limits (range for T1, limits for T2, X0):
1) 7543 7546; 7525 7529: 157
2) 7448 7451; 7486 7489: 149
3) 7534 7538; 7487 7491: 133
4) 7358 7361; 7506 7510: 131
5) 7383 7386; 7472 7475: 127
